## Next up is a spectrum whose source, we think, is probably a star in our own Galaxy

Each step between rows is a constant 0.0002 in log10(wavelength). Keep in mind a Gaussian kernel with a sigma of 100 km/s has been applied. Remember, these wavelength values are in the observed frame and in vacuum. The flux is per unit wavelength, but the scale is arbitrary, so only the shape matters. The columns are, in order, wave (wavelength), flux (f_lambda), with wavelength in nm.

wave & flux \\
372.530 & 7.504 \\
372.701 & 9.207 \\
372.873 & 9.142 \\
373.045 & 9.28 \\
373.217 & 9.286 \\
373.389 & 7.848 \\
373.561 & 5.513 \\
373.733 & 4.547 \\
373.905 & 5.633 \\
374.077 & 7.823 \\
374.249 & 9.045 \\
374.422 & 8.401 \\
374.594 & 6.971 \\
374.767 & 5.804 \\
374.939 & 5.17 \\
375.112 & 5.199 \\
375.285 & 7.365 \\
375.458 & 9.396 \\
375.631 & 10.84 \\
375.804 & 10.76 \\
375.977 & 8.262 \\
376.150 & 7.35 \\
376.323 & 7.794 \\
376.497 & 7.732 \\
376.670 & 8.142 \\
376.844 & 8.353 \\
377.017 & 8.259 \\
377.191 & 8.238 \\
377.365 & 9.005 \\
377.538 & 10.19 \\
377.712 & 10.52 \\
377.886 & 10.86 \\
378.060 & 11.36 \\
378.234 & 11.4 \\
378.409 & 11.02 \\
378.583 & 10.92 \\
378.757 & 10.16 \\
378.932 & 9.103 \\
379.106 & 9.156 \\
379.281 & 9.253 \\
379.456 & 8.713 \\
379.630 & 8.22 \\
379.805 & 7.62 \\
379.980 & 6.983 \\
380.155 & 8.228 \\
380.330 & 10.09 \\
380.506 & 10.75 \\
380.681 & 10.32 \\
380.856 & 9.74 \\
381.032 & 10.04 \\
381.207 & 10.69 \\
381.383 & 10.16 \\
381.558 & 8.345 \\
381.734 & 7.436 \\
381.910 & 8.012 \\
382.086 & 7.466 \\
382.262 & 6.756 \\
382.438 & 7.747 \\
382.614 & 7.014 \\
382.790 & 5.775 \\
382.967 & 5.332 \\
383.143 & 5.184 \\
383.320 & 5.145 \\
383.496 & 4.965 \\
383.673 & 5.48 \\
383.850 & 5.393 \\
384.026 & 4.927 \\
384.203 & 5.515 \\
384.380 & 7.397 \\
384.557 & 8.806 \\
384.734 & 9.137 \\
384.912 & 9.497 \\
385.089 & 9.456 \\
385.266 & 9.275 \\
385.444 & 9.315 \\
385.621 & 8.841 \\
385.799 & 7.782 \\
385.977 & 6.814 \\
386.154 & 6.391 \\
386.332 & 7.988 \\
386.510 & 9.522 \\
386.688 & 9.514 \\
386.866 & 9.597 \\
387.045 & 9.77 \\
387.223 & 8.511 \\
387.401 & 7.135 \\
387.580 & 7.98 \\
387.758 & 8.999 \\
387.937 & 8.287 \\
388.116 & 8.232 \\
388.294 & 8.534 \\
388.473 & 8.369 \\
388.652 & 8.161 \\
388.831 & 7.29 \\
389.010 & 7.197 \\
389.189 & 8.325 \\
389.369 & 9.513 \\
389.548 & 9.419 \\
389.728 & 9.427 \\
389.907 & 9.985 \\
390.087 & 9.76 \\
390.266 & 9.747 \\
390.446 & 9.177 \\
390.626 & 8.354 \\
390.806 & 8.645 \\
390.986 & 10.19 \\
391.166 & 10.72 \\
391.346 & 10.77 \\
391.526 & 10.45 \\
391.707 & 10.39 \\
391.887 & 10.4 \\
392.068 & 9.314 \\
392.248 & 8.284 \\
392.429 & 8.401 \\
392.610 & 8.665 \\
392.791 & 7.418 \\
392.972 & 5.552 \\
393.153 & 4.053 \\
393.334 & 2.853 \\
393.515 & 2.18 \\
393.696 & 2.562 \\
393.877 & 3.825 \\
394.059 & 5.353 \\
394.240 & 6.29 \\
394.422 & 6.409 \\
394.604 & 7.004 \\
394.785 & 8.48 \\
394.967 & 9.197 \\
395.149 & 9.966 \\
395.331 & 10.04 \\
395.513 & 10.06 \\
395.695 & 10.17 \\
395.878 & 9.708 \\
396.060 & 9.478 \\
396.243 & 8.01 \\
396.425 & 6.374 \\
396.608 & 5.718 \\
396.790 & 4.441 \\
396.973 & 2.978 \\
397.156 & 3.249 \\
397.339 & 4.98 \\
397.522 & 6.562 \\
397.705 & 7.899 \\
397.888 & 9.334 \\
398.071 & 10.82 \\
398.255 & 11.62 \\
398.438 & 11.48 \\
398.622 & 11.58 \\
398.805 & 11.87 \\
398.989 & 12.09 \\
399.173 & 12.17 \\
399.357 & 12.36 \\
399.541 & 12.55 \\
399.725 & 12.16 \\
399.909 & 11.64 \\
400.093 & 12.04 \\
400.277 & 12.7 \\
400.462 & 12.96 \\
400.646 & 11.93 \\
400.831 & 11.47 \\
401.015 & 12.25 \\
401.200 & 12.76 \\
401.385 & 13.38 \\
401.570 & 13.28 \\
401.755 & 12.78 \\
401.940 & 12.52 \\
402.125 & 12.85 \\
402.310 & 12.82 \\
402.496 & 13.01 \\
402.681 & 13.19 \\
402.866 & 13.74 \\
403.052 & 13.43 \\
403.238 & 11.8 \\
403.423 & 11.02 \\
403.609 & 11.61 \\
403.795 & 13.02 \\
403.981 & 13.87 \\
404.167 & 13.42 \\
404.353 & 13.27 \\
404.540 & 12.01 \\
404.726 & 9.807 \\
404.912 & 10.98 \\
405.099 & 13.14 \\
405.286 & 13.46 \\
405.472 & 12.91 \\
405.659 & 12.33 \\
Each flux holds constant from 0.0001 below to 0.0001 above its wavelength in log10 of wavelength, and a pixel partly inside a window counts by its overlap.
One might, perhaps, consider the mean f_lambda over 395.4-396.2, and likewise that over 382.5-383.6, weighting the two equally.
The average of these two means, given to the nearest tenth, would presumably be 7.7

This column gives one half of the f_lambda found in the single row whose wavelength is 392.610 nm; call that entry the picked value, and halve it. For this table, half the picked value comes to 4.3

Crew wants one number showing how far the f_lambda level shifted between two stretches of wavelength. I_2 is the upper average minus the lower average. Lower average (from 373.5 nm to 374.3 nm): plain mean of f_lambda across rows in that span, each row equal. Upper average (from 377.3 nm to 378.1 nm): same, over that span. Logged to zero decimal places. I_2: 4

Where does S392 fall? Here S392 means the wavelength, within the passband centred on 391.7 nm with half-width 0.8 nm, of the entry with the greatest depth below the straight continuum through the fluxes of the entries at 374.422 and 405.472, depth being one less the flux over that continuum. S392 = 392.248 nm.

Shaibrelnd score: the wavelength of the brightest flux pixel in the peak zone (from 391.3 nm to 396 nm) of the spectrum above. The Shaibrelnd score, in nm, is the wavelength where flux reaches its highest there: 391.346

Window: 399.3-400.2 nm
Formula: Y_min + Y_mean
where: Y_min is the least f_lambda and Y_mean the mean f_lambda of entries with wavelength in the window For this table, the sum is 24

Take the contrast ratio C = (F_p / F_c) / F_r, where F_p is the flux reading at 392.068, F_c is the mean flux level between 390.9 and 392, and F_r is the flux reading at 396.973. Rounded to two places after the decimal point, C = 0.30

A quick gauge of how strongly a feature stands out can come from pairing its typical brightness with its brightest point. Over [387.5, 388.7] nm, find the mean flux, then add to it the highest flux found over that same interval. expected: 17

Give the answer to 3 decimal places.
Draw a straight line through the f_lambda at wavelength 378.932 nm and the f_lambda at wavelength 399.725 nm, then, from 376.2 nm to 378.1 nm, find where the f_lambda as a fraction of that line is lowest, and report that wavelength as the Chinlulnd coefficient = 376.497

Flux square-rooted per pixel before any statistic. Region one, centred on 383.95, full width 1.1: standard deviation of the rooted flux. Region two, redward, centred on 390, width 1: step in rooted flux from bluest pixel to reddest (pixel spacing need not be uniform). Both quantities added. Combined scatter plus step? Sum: 0.1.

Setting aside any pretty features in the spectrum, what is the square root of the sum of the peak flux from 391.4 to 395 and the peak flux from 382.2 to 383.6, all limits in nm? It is 4.27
